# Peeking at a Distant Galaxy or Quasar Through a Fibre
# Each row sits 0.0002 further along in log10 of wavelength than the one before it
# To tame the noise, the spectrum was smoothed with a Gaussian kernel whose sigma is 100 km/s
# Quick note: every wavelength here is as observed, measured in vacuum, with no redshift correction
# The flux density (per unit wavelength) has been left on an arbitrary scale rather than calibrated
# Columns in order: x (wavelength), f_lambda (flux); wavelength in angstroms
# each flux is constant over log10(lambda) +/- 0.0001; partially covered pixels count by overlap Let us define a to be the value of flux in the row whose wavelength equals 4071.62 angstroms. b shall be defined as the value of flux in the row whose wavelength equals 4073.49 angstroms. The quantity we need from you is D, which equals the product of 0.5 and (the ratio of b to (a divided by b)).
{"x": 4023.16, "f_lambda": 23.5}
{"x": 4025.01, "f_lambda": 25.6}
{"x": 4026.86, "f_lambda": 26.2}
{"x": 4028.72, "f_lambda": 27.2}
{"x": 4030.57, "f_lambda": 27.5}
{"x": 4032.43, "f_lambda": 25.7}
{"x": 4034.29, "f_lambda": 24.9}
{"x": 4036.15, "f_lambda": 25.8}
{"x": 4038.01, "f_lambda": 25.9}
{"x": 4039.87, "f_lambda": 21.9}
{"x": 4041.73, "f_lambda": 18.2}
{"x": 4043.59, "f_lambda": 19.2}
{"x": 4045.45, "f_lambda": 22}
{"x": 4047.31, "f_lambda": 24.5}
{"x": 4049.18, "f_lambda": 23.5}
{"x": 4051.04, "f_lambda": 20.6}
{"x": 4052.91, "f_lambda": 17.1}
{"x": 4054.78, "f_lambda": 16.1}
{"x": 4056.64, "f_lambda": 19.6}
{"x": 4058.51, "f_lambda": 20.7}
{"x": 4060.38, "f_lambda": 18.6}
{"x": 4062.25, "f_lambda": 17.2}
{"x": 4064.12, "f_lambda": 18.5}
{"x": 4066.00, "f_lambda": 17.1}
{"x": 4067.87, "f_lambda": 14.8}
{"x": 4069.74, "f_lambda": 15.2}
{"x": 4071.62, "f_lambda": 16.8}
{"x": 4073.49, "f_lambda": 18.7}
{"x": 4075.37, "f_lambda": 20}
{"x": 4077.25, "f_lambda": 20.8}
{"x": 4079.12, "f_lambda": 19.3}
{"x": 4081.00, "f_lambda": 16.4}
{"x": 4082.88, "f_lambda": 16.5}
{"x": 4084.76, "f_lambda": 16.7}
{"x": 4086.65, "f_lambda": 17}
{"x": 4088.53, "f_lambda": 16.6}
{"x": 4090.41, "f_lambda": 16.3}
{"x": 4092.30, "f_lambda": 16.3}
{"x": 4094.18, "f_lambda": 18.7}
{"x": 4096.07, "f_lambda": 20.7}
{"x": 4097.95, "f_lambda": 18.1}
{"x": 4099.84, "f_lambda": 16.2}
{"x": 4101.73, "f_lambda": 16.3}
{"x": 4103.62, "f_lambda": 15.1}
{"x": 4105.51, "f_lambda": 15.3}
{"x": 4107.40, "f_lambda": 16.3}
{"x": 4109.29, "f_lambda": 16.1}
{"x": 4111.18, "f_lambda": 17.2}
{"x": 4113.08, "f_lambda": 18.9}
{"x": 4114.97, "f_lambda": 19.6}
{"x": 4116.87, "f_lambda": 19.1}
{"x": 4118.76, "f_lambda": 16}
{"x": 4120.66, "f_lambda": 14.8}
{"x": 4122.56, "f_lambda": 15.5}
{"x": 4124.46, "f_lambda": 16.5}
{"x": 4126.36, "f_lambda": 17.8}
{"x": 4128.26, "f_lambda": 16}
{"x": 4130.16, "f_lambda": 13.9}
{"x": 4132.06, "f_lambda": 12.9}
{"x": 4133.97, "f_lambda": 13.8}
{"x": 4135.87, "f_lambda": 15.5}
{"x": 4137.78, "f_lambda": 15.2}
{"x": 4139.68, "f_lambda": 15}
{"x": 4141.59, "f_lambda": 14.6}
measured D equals 10.4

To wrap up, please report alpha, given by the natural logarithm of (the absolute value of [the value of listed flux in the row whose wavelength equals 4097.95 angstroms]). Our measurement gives 2.90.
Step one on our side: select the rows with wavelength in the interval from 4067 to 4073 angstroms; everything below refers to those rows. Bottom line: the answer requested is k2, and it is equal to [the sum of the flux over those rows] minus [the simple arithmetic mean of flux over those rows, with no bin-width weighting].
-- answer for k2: 31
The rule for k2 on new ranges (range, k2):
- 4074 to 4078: 20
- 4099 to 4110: 79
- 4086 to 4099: 106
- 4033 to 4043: 93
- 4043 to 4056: 123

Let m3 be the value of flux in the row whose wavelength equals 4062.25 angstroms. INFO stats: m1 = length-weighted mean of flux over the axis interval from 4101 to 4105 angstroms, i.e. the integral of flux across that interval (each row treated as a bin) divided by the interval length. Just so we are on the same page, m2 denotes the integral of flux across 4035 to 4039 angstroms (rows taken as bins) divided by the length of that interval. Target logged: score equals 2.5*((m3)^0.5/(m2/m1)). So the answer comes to 6.3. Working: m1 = 15.6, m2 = 25.7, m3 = 17.2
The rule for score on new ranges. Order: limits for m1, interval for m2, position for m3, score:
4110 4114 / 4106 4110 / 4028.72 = 14.5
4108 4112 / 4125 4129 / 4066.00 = 10.2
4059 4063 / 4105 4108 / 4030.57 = 15.1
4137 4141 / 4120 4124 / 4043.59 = 10.8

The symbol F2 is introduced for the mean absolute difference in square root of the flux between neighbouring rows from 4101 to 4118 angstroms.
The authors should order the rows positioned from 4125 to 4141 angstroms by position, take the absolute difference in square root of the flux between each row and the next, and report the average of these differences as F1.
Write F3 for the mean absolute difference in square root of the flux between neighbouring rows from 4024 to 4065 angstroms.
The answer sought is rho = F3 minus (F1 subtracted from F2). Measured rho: 0.24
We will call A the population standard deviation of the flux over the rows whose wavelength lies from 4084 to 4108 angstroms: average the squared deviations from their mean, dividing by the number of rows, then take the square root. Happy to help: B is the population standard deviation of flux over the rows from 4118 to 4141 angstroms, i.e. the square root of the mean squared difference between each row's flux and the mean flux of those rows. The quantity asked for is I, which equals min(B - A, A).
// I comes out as -0.2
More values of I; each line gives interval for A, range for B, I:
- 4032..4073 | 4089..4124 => -1.9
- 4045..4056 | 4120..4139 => -1.8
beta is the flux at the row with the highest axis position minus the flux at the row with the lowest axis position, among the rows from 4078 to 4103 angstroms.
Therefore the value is -3.0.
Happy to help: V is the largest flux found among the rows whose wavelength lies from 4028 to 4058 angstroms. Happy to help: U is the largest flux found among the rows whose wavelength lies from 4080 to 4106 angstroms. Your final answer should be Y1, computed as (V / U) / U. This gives 0.06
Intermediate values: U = 20.7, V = 27.5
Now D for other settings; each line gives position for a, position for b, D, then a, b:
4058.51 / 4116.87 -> 8.8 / 20.7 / 19.1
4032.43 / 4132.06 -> 3.2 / 25.7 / 12.9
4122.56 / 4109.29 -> 8.4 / 15.5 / 16.1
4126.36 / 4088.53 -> 7.7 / 17.8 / 16.6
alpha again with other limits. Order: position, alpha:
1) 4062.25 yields 2.84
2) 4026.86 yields 3.27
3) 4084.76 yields 2.82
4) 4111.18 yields 2.84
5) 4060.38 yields 2.92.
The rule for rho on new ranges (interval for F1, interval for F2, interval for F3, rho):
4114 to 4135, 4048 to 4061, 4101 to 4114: 0.01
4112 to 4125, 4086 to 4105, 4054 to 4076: 0.20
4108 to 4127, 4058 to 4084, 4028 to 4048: 0.17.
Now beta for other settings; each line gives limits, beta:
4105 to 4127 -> 2.5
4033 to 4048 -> -0.4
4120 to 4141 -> 0.2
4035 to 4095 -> -7.1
